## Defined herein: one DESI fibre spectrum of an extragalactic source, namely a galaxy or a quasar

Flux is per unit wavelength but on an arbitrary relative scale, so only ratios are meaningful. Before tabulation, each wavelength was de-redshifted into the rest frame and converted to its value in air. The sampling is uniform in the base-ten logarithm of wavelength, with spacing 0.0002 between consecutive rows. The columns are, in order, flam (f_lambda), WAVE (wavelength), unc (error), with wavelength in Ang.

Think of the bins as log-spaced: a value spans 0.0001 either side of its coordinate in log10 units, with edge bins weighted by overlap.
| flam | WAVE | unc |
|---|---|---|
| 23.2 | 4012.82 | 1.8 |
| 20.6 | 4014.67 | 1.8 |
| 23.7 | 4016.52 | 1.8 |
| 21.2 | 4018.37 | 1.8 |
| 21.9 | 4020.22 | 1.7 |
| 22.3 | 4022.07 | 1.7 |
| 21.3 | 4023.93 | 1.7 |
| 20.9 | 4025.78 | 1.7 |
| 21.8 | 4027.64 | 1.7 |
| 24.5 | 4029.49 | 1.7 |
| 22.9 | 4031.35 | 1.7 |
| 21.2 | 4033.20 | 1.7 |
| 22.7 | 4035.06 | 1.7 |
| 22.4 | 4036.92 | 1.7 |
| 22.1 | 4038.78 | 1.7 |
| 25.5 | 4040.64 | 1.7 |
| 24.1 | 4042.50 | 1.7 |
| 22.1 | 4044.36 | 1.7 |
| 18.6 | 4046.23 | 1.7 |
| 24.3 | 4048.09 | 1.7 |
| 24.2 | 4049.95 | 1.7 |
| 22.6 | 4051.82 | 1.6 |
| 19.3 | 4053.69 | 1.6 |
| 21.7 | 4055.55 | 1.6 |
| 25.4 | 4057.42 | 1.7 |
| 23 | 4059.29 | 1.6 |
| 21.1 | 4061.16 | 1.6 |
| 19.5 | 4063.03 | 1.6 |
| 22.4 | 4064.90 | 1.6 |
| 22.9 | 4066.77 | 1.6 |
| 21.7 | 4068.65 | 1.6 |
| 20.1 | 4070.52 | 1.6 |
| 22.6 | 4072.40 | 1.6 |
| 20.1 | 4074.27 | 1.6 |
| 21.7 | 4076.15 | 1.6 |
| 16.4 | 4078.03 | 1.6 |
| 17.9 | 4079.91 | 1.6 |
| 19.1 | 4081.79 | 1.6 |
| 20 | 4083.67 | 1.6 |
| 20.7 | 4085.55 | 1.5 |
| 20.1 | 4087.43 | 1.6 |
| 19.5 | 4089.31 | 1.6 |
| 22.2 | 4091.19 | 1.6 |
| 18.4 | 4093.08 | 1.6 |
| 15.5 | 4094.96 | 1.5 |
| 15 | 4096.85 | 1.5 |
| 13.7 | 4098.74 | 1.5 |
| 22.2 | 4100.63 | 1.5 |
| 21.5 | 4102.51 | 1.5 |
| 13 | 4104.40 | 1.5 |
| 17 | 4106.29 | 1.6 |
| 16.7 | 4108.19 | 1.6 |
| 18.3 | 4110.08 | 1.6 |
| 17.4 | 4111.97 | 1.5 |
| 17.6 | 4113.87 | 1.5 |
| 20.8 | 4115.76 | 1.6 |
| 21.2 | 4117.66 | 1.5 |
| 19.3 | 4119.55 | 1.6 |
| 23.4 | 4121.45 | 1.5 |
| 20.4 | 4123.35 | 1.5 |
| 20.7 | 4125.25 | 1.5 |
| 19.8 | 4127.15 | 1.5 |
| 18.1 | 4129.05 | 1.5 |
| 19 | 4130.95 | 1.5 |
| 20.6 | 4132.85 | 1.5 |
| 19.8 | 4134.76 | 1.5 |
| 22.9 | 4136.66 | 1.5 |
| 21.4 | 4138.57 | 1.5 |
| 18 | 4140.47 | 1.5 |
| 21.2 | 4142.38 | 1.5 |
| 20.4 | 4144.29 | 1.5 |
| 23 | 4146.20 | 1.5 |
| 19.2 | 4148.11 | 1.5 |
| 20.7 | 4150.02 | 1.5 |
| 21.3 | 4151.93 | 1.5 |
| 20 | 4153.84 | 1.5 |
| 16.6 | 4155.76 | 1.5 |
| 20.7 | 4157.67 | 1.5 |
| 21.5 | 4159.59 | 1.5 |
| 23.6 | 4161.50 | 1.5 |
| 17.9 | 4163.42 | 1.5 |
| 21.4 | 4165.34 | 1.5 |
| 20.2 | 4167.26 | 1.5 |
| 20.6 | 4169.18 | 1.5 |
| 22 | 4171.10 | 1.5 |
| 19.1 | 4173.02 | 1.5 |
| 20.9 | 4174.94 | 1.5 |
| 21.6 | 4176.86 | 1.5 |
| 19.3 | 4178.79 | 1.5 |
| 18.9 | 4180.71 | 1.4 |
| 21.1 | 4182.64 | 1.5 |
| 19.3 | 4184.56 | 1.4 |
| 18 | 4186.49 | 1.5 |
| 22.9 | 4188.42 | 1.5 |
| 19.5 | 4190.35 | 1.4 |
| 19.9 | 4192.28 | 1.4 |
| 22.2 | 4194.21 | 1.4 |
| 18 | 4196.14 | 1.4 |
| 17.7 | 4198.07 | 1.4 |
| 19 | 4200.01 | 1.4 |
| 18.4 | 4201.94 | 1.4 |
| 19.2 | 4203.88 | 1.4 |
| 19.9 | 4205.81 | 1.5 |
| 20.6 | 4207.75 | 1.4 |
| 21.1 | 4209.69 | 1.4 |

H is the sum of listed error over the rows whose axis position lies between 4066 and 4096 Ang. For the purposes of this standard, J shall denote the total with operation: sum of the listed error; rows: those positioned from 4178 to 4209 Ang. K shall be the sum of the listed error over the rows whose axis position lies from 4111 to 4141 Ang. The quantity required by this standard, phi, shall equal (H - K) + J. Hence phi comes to 24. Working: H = 25.4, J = 23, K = 24.2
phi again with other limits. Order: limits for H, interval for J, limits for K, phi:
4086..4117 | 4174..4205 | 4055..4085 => 22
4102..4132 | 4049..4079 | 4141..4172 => 26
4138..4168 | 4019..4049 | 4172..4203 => 28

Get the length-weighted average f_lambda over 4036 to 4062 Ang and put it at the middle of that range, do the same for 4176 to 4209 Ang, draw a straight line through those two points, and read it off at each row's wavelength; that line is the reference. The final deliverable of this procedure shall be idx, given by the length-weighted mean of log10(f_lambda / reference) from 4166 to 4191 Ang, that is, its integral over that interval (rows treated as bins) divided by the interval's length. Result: 0.005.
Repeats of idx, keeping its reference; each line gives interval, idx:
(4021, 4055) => -0.010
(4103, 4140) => -0.042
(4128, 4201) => -0.004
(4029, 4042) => 0.002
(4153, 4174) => -0.002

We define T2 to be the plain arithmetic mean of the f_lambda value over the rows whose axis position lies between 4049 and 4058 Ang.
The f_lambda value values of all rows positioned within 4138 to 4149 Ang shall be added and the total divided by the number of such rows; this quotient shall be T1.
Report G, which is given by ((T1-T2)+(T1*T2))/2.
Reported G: 231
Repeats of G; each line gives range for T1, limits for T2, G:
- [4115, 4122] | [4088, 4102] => 193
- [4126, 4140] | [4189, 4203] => 195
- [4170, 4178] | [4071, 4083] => 206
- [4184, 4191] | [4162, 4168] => 198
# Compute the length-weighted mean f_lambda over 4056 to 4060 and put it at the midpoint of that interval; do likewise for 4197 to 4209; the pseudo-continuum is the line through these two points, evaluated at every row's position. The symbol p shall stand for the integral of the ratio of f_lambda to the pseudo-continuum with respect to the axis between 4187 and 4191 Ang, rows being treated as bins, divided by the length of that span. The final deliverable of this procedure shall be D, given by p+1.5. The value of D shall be 2.57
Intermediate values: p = 1.07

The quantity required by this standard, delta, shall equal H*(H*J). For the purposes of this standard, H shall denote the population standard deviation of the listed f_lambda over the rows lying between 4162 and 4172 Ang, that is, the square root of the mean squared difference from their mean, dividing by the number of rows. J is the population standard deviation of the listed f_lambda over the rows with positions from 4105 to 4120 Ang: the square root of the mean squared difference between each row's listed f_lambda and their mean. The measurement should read 3.2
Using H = 1.4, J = 1.61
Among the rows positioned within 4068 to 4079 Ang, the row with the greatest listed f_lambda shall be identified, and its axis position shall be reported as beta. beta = 4072.40 Ang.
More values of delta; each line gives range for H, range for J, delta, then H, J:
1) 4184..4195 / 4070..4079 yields 6.2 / 1.7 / 2.12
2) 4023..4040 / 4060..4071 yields 1.3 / 1.0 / 1.20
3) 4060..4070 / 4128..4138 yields 2.3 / 1.2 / 1.64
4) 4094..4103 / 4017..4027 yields 6.4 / 3.5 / 0.51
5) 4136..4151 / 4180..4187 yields 2.9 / 1.6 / 1.13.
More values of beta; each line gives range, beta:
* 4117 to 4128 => 4121.45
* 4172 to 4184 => 4176.86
